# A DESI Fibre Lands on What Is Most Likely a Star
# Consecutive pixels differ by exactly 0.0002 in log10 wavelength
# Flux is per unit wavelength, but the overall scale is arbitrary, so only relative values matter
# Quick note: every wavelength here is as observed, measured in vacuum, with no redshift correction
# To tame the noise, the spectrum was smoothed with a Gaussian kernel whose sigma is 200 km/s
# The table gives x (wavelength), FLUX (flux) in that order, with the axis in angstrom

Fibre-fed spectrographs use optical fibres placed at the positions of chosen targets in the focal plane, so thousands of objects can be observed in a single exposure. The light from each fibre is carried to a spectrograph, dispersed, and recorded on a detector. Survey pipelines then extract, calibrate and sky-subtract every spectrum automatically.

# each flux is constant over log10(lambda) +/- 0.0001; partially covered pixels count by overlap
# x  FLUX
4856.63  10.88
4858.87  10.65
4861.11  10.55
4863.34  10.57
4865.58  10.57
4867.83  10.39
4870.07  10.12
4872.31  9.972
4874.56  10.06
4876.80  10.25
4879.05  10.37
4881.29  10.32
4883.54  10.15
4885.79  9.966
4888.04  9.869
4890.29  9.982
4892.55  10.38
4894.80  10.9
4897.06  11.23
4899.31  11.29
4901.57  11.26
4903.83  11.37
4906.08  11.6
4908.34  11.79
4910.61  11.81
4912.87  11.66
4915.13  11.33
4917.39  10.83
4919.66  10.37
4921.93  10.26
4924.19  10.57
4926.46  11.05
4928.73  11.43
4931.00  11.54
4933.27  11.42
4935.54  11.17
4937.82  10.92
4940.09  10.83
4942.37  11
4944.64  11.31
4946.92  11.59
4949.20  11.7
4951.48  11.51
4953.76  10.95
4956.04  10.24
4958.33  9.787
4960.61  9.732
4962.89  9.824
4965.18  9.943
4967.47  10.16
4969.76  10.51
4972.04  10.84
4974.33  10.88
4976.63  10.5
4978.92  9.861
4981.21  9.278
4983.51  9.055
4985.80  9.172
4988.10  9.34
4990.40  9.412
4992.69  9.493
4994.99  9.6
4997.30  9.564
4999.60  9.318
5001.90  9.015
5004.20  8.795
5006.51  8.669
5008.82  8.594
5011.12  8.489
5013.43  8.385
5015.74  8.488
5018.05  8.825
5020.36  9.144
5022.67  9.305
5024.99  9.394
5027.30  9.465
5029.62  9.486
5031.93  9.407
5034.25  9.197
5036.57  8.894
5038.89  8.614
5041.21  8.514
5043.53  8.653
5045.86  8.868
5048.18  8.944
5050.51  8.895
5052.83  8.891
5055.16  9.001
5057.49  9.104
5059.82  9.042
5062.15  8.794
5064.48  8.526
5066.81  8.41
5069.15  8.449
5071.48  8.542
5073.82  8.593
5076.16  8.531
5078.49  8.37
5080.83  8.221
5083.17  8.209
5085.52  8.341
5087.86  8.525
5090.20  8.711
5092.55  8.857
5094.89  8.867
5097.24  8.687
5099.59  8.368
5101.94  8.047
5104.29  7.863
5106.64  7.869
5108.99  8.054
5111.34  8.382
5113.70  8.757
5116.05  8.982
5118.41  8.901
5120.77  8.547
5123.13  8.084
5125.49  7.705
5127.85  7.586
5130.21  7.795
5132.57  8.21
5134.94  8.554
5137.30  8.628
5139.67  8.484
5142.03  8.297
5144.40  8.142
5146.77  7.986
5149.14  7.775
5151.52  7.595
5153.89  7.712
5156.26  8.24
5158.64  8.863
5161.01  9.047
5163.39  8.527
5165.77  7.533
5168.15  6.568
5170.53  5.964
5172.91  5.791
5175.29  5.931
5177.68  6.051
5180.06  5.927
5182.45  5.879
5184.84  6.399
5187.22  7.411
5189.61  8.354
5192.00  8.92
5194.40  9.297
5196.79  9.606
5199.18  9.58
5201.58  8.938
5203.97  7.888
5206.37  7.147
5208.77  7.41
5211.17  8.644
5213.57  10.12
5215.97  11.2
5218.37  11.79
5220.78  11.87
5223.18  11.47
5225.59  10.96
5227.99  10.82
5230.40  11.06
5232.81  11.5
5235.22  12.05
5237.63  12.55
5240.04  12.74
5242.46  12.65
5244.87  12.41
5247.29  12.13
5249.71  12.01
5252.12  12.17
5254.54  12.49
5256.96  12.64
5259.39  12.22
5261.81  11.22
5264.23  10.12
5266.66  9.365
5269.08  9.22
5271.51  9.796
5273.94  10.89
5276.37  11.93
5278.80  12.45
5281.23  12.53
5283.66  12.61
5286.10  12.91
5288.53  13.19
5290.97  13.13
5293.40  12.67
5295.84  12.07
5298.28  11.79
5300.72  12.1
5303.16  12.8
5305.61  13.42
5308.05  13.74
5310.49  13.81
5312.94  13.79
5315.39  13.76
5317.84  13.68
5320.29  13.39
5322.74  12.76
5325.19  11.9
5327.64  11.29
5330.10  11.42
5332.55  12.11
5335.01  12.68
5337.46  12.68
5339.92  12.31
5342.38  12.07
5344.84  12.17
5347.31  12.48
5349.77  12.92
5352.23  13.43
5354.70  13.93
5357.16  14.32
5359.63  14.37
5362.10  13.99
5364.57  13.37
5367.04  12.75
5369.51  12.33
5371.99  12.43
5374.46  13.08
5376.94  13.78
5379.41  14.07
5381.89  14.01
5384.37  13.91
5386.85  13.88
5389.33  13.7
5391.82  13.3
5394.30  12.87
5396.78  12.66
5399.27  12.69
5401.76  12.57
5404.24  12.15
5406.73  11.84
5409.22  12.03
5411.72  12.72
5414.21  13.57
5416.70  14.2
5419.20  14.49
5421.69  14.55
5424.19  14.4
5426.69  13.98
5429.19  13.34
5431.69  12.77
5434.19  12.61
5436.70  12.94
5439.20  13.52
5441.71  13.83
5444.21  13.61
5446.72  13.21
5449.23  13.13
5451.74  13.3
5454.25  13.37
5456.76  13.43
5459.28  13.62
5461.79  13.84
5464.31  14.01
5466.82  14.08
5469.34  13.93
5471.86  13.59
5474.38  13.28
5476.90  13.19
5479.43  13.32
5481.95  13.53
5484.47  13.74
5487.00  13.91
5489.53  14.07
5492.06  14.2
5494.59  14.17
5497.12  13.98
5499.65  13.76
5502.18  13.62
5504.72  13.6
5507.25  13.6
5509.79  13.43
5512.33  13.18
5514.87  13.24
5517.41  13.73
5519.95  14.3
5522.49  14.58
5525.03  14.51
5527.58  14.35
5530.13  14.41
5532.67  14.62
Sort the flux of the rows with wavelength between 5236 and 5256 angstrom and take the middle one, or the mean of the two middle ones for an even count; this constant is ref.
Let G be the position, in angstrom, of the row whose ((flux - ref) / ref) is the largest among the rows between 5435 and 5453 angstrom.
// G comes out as 5441.71 angstrom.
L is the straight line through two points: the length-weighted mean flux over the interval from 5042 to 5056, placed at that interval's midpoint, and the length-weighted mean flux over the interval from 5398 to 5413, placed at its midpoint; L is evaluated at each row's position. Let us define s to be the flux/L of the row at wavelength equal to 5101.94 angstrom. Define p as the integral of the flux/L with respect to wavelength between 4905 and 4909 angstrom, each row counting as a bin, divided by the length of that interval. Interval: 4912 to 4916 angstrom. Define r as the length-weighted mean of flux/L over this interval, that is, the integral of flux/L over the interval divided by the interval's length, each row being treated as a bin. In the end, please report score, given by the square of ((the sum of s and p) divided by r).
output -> 2.5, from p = 1.6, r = 1.5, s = 0.86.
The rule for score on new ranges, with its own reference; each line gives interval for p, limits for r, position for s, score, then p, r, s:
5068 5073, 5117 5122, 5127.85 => 3.6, 0.9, 0.9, 0.79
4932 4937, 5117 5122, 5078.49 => 6.7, 1.5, 0.9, 0.91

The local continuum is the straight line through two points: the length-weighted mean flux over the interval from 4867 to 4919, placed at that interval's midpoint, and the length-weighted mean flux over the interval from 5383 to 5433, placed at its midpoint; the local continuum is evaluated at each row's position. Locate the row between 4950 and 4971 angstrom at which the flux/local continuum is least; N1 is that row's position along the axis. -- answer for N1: 4960.61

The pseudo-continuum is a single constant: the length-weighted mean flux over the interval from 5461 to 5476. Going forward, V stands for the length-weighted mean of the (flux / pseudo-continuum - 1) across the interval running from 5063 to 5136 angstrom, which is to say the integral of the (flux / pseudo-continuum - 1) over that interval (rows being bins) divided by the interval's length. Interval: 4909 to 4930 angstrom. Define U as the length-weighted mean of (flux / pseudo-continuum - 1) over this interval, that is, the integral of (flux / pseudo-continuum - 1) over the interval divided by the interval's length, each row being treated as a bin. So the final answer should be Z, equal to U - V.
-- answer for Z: 0.19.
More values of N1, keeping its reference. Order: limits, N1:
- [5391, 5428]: 5406.73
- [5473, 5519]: 5512.33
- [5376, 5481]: 5406.73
